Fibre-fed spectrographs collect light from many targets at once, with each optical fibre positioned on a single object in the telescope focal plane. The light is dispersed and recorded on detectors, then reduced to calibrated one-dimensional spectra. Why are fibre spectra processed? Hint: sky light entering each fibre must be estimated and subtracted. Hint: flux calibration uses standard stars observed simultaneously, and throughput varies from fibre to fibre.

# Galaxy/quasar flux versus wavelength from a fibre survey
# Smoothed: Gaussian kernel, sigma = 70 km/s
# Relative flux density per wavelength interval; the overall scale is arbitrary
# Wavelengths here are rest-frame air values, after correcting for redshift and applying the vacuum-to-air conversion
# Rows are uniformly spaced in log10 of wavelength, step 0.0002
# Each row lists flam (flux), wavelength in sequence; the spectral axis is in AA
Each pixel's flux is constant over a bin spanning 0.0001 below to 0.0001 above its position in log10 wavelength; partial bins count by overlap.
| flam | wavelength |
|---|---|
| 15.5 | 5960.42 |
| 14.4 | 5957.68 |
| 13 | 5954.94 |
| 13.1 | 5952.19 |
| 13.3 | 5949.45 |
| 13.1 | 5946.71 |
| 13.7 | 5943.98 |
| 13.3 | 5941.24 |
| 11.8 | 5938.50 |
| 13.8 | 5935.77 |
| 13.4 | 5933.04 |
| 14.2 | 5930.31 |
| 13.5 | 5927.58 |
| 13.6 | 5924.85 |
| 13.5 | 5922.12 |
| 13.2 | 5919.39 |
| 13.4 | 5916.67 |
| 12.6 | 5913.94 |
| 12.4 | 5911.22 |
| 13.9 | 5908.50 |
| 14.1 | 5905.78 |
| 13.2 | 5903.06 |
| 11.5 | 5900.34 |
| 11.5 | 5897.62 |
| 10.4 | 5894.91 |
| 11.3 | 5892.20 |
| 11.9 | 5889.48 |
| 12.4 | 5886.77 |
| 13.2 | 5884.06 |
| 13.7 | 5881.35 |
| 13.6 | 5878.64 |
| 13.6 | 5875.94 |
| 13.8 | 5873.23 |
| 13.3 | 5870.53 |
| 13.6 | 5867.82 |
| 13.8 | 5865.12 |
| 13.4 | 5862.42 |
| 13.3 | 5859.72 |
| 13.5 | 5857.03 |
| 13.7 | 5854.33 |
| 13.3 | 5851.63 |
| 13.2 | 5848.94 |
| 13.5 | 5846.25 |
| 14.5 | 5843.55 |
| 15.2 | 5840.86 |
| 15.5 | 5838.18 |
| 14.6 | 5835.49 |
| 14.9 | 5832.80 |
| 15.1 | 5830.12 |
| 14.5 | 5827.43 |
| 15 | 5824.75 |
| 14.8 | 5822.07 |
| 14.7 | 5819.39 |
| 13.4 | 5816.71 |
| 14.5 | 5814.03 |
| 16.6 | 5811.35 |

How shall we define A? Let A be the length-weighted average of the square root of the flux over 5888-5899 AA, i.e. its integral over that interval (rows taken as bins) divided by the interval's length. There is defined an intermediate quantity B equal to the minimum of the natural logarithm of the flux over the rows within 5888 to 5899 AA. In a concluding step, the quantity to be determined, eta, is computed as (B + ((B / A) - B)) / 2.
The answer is 0.349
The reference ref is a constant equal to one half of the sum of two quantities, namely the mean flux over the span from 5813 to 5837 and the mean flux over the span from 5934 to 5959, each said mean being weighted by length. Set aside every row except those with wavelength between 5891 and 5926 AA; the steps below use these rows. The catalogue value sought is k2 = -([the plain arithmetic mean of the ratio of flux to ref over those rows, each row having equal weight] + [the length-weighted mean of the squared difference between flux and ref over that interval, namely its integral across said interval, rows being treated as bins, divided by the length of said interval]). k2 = -3.8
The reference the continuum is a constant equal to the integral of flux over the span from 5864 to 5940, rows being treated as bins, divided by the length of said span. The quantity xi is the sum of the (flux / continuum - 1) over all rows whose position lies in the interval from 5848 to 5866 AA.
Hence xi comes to 0.24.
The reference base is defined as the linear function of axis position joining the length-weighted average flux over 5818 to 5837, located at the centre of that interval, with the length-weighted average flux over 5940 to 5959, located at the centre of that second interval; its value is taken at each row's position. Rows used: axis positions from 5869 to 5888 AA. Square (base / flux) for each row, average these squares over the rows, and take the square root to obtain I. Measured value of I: 1.07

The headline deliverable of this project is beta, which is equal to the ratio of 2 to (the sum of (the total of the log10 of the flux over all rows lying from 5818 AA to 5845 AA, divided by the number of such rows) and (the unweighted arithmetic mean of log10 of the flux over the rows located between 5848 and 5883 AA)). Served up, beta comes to 0.868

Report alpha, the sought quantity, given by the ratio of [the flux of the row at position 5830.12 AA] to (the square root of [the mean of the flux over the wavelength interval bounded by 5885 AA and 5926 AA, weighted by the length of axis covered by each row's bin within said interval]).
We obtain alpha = 4.25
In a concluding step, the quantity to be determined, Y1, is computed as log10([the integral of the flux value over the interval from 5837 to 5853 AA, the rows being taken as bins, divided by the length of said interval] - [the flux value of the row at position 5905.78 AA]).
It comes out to -1.1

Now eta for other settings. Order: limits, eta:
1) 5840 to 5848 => 0.345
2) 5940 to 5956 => 0.352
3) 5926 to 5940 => 0.338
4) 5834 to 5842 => 0.345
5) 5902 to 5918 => 0.346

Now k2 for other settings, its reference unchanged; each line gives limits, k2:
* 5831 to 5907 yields -2.7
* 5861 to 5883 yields -1.1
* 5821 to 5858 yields -1.8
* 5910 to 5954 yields -1.8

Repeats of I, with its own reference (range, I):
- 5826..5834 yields 1.00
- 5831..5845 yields 0.98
